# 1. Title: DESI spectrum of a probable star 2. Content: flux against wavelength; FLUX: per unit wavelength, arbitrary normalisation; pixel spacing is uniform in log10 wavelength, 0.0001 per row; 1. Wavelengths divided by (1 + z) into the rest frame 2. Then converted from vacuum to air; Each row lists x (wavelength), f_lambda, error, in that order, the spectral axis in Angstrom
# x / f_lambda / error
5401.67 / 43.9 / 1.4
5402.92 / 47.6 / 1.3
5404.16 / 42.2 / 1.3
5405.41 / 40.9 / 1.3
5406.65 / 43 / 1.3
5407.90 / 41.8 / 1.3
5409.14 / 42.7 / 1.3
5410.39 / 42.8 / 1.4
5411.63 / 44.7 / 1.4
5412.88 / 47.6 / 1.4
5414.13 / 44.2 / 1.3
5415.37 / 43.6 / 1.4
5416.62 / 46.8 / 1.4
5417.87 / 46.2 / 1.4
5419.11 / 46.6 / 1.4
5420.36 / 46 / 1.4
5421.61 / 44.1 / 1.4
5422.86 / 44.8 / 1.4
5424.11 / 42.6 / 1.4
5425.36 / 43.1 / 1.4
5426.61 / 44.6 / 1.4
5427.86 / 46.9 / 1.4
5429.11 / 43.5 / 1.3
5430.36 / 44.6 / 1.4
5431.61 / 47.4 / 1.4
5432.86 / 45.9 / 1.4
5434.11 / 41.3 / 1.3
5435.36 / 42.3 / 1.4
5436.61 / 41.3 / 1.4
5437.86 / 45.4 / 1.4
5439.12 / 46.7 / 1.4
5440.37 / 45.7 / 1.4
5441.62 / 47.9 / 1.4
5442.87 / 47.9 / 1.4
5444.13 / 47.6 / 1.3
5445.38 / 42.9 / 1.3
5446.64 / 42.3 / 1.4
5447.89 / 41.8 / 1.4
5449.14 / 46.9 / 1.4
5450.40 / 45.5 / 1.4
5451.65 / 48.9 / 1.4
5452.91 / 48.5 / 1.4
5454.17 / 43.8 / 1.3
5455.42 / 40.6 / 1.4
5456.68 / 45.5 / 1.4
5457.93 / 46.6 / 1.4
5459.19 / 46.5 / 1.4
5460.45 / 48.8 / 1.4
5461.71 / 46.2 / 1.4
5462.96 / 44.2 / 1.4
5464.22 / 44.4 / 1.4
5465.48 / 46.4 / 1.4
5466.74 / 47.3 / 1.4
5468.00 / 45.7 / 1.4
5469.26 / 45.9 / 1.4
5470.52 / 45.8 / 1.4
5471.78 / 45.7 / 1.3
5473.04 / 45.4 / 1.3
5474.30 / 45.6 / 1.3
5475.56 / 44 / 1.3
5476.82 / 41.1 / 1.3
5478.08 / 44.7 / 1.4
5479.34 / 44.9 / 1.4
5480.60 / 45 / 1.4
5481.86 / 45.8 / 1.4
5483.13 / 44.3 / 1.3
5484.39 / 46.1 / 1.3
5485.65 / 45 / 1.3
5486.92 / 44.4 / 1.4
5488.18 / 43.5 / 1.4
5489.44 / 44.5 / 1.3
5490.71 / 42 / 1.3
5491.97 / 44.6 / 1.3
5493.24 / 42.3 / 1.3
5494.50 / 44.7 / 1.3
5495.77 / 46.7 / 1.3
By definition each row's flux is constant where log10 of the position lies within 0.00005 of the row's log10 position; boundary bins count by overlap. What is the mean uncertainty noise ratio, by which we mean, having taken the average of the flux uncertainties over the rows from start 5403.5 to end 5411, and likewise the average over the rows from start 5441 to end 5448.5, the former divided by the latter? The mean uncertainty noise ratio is 0.963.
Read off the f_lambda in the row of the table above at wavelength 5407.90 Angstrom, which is 41.8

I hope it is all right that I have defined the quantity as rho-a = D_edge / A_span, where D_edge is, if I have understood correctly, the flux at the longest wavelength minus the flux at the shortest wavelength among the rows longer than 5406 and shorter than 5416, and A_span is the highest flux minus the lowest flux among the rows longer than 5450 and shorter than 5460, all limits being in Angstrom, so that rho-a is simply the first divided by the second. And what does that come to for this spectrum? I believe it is 0.07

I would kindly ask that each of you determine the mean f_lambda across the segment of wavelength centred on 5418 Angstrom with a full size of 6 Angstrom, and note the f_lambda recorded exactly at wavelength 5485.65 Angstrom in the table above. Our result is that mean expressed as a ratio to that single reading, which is 1.02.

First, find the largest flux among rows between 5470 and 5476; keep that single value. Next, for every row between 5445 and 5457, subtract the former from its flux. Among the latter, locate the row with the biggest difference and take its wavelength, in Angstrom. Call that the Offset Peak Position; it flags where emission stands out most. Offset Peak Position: 5451.65 Angstrom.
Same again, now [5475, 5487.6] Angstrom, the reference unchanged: 5484.39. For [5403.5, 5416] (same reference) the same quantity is 5412.88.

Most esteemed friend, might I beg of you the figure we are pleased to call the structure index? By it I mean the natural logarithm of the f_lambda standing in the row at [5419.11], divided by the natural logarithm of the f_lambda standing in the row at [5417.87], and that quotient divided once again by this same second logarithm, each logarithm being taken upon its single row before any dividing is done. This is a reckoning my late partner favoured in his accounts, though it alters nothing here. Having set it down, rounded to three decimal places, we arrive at 0.261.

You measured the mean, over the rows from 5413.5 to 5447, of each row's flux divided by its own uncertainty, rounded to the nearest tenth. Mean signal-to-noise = 32.5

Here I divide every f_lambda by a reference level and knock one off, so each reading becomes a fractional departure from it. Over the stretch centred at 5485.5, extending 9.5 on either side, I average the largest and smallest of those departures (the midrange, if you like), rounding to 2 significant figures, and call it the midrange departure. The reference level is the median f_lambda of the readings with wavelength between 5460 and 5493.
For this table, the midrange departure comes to -0.031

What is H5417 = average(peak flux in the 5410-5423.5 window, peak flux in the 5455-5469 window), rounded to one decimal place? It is 48.2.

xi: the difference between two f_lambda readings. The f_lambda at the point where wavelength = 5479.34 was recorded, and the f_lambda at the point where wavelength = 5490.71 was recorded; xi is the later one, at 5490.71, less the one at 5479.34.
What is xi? -2.9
